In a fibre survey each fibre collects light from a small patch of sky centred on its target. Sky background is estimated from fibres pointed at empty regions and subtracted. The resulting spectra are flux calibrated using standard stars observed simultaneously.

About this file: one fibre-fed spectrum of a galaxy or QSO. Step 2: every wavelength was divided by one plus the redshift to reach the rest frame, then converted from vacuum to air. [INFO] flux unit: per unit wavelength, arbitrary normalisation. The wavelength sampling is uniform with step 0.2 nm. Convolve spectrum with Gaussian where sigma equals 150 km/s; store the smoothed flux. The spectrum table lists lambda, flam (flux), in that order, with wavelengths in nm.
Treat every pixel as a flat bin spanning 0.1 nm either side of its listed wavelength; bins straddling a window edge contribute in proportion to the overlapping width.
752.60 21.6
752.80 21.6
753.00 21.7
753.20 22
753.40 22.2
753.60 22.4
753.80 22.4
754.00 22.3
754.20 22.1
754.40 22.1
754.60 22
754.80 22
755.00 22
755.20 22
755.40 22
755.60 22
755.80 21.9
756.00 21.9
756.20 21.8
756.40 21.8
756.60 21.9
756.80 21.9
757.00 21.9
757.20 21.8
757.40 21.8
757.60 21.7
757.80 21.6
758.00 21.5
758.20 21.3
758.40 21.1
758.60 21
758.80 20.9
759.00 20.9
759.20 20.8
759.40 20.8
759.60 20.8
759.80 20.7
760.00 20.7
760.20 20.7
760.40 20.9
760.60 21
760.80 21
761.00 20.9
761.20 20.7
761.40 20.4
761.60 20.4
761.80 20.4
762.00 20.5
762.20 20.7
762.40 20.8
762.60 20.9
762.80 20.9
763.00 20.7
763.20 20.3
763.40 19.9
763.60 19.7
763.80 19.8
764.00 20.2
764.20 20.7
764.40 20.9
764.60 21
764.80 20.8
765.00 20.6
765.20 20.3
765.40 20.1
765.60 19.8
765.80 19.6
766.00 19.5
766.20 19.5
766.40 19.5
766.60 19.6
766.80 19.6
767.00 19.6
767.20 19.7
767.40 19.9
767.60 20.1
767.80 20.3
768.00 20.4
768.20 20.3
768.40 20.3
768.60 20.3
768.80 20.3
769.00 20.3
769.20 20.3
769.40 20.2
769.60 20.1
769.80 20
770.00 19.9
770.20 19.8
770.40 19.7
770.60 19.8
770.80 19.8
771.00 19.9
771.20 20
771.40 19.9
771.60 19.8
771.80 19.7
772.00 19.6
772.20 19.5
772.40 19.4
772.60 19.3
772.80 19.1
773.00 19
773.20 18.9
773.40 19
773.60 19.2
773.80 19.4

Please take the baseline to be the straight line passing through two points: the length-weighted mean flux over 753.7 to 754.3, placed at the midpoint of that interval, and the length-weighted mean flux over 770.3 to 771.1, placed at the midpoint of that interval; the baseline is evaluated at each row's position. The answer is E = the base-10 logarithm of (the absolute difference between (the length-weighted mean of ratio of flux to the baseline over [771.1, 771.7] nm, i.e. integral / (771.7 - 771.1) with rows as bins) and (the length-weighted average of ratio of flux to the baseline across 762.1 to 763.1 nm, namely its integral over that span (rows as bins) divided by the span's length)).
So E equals -1.71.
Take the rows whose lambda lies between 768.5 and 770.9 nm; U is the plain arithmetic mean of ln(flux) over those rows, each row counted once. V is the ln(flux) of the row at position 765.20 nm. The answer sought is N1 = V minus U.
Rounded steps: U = 3.00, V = 3.01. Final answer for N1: 0.013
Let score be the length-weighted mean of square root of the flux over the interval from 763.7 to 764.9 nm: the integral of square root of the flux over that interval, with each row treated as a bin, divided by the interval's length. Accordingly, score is 4.53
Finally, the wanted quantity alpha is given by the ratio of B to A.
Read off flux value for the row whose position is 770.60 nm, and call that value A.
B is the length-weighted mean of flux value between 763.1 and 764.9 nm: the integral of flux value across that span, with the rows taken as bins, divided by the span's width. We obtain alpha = 1.03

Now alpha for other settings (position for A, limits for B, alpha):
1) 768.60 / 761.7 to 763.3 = 1.02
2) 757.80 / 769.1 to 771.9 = 0.92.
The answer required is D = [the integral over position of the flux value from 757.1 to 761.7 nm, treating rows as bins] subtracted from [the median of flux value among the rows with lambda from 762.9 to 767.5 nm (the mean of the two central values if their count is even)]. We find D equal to -77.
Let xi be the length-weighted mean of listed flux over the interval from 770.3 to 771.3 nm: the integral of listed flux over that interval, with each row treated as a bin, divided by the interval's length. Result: 19.8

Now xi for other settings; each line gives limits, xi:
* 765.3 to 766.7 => 19.7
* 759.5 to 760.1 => 20.7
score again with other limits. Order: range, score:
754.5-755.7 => 4.69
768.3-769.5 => 4.50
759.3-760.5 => 4.56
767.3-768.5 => 4.50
